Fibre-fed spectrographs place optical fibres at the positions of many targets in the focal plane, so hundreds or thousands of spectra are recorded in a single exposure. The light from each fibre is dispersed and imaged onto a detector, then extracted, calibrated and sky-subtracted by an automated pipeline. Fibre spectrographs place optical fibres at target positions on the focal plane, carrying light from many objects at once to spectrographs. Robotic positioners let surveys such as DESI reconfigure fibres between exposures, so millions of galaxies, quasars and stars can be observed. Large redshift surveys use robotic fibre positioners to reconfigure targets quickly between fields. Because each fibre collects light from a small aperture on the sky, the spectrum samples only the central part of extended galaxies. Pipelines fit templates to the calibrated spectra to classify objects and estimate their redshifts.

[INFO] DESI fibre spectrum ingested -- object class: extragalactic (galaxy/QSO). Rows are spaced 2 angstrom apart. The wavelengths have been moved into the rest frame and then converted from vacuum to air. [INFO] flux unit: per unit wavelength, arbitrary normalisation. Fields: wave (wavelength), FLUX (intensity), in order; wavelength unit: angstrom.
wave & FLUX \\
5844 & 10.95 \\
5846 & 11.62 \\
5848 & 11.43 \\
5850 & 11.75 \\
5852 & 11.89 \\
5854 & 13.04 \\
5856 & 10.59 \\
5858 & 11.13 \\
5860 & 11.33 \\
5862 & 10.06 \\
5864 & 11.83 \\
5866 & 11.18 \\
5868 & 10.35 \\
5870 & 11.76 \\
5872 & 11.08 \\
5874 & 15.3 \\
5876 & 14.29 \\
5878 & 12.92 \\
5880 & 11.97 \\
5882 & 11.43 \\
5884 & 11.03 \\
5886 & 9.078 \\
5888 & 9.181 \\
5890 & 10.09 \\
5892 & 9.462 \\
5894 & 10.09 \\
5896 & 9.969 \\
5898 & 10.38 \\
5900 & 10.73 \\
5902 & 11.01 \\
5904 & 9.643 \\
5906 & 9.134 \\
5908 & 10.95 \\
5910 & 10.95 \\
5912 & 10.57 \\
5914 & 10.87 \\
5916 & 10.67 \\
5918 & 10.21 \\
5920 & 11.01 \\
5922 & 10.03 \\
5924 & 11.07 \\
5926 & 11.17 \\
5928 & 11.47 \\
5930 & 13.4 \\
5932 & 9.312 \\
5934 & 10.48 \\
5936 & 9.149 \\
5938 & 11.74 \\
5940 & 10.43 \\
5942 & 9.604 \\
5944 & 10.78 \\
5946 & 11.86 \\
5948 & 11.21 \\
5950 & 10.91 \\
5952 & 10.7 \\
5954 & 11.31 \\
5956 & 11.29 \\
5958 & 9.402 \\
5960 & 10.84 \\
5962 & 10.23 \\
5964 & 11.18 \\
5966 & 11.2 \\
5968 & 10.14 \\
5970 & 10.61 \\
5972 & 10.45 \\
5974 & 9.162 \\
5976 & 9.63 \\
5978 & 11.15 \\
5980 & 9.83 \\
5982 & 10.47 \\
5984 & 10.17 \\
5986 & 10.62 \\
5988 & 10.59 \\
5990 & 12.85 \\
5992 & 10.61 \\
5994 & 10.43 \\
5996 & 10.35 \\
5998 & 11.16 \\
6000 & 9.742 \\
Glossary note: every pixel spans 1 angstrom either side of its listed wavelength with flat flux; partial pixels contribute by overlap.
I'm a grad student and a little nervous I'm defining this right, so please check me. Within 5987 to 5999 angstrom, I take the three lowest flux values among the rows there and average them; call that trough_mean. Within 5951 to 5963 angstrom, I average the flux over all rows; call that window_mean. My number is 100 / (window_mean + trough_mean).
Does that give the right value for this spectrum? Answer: 4.74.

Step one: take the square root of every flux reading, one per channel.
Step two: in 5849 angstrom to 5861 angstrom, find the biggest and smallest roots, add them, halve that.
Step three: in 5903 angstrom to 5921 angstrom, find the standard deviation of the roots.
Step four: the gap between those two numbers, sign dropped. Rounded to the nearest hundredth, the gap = 3.33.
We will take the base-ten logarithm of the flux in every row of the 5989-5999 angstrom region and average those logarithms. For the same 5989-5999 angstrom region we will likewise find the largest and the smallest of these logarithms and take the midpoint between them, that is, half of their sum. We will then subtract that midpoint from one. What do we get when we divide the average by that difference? -17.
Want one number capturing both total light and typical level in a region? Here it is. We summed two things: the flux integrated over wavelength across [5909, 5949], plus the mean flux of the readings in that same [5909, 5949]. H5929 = 443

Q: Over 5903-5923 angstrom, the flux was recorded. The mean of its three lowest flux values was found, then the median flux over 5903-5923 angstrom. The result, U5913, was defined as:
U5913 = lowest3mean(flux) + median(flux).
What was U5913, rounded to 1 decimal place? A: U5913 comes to 20.2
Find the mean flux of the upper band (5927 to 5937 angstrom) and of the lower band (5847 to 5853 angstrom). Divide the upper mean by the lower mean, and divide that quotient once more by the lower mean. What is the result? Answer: 0.079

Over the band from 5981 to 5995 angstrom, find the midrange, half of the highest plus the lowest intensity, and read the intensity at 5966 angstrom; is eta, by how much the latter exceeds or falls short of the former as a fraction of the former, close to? -0.027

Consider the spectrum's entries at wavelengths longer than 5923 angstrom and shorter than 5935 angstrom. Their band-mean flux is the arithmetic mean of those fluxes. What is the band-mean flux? 11.2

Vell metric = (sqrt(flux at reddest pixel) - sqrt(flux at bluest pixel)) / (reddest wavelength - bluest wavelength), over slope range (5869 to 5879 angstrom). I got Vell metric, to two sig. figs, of 0.021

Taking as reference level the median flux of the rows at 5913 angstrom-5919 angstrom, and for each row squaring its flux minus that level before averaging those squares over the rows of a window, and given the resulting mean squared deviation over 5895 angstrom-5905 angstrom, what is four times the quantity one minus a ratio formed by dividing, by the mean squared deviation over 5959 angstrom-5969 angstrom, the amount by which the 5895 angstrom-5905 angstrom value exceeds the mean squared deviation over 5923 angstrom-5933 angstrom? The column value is 37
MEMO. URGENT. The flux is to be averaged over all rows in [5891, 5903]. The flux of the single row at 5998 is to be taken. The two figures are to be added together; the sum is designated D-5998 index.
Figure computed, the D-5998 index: 21.4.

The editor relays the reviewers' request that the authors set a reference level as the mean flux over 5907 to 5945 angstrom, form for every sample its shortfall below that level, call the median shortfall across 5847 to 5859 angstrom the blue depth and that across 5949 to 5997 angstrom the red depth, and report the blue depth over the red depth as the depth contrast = -6.6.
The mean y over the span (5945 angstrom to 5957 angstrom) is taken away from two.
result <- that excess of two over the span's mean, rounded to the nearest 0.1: -9.2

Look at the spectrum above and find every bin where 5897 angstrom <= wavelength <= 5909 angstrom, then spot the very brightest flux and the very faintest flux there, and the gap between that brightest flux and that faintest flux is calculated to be 1.9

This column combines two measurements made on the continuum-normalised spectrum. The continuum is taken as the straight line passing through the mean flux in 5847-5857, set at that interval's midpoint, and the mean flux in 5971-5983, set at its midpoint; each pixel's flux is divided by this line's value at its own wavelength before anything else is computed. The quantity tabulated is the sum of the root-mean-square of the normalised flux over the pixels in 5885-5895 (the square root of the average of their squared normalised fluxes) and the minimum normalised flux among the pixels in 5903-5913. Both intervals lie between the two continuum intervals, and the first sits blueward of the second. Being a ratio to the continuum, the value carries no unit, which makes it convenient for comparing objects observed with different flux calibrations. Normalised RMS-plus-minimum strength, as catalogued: 1.68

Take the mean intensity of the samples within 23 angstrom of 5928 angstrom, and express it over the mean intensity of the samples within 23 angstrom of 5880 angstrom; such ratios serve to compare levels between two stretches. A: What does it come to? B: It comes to 0.97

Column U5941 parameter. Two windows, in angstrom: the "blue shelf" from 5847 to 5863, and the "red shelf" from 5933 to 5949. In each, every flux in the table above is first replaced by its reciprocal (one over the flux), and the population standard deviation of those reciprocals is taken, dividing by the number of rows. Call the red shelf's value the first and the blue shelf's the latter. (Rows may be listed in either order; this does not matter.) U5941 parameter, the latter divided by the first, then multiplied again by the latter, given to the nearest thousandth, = 0.005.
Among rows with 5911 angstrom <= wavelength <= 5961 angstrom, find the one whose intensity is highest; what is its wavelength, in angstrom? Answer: 5930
